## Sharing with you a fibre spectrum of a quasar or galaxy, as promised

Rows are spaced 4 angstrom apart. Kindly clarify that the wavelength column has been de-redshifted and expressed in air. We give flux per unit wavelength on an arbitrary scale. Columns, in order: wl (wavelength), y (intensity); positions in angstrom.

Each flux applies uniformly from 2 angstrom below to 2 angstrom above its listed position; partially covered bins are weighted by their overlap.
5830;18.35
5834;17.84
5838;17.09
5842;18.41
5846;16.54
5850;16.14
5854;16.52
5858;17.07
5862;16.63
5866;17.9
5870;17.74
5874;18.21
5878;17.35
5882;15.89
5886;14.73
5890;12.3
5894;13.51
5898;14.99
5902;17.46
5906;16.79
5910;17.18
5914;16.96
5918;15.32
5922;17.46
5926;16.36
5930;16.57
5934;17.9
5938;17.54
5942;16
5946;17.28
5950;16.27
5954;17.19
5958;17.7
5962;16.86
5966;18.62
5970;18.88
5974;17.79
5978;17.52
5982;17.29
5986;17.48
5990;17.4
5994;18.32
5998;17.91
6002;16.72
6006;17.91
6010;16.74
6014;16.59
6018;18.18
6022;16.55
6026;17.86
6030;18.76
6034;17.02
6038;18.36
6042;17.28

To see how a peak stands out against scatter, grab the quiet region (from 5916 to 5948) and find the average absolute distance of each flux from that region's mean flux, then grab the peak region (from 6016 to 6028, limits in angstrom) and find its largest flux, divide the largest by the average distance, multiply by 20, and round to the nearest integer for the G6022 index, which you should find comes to 491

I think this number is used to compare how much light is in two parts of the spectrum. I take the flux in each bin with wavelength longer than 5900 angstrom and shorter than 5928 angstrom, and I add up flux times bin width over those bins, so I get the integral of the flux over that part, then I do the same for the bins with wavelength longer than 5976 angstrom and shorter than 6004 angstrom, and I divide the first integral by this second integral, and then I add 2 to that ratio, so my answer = 2.96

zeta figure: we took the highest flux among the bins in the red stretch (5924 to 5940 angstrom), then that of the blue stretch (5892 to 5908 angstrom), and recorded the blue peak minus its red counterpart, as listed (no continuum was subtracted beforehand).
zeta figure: -0.4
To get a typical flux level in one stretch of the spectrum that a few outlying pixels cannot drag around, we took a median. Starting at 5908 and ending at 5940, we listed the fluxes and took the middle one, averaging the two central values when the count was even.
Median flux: 17.1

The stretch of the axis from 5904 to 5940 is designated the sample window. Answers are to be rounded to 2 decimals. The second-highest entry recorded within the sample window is 17.54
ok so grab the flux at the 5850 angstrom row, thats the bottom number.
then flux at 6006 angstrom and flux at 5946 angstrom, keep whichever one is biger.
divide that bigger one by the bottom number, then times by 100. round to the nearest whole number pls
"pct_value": 111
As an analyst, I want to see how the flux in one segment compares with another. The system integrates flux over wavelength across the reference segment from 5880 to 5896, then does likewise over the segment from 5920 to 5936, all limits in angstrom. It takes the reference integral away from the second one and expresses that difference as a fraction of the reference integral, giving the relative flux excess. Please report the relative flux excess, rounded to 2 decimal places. 0.21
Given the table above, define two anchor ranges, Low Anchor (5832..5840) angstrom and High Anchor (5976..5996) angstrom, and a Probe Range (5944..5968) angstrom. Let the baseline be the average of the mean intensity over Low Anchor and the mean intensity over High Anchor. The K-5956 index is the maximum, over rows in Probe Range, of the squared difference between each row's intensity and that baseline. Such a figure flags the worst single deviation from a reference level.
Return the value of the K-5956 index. 1.6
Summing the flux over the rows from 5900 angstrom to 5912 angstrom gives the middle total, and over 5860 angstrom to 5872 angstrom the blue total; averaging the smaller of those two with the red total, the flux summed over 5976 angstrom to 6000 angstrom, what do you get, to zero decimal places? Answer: 79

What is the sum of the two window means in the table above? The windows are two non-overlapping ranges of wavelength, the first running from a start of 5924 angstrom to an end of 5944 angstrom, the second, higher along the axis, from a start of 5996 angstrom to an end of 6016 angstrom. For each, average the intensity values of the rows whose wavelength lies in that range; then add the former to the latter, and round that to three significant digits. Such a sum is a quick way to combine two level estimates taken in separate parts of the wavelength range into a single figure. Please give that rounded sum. 34.0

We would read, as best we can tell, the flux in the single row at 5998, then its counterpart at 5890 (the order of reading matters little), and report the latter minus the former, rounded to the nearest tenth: -5.6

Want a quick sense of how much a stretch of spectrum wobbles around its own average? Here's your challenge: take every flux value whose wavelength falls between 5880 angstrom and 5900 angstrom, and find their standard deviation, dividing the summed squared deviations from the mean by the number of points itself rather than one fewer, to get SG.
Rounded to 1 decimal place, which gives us 1.2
